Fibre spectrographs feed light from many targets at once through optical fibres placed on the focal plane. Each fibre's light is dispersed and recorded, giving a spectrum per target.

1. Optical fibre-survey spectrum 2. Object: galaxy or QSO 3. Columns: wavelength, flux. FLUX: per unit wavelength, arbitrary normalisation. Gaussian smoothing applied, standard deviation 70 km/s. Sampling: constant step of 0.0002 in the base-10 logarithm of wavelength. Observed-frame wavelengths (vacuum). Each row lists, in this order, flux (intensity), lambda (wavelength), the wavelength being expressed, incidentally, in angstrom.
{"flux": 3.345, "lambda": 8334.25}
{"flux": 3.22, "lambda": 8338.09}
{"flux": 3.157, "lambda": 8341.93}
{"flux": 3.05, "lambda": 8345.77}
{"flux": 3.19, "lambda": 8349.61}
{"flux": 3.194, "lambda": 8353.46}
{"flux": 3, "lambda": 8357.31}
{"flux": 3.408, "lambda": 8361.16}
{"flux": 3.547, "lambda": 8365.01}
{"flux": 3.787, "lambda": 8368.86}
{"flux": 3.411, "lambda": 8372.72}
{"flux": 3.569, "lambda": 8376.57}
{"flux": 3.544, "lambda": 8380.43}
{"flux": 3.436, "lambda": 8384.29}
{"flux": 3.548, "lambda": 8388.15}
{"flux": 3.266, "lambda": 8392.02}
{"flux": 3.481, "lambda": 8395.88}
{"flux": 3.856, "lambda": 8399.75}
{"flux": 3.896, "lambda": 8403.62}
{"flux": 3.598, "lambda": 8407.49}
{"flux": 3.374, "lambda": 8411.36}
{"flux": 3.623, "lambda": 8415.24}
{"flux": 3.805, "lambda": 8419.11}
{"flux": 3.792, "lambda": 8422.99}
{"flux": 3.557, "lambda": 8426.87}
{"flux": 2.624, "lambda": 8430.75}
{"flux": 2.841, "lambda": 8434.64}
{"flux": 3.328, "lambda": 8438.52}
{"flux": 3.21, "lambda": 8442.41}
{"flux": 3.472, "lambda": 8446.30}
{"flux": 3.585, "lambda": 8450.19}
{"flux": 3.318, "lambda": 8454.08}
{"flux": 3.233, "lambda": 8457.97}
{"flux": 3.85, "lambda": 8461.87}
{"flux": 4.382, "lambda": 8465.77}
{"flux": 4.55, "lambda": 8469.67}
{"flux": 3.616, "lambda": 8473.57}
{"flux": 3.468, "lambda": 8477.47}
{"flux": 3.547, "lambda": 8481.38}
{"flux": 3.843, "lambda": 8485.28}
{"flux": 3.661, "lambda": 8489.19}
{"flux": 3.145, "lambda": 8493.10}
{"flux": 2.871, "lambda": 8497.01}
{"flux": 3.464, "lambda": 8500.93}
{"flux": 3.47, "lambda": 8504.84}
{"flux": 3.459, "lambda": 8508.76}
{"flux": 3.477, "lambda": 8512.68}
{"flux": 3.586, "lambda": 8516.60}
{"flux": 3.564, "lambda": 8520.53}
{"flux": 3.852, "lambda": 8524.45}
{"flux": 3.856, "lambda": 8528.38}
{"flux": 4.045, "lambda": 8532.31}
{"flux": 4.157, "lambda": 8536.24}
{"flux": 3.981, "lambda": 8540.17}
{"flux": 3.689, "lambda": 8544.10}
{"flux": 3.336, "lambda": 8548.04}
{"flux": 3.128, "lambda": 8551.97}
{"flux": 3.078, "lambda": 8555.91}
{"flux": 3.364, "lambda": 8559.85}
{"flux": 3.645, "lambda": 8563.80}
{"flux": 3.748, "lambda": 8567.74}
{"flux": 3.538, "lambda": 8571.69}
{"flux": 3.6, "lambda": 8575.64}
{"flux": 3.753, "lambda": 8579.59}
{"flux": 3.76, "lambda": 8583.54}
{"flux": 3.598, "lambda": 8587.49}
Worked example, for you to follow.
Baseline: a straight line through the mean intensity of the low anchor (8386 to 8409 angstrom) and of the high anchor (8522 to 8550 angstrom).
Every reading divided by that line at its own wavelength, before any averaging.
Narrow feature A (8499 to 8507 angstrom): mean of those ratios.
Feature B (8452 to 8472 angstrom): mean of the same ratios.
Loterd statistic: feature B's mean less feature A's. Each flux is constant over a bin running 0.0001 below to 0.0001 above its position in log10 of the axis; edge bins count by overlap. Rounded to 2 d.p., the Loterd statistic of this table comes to 0.12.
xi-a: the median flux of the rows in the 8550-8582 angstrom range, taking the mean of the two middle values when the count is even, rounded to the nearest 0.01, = 3.57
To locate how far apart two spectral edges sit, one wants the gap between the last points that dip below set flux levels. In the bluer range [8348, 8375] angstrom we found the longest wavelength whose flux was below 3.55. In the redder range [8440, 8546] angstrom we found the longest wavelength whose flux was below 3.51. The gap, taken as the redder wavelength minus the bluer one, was 140.0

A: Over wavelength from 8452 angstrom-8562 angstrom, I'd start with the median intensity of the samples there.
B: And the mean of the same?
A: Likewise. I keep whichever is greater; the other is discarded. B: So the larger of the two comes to 3.61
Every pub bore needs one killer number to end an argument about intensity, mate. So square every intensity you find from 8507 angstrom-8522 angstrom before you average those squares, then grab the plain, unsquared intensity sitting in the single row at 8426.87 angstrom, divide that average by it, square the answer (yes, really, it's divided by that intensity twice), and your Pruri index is 12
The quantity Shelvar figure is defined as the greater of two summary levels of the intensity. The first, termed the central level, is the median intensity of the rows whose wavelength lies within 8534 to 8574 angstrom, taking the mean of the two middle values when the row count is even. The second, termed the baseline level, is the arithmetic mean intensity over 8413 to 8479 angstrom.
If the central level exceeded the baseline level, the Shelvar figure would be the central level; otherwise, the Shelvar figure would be 3.59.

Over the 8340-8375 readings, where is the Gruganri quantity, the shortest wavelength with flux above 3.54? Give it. 8365.01 angstrom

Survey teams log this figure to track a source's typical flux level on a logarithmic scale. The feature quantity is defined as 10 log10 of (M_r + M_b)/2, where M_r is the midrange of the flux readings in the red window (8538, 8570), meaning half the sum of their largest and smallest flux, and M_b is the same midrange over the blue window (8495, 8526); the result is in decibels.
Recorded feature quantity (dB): 5.37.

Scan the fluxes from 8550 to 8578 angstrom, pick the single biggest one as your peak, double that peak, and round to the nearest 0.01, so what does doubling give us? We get 7.50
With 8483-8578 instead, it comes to 8.31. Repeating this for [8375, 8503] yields 9.10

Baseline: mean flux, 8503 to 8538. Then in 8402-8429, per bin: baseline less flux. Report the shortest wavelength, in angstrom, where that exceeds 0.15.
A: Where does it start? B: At 8411.36 angstrom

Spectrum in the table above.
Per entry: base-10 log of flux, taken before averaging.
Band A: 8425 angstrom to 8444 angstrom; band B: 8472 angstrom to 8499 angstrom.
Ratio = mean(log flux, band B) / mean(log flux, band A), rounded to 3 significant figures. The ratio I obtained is 1.09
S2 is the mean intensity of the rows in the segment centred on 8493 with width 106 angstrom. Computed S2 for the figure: 3.64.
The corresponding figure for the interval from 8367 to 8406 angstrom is 3.58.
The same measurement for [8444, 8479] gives 3.72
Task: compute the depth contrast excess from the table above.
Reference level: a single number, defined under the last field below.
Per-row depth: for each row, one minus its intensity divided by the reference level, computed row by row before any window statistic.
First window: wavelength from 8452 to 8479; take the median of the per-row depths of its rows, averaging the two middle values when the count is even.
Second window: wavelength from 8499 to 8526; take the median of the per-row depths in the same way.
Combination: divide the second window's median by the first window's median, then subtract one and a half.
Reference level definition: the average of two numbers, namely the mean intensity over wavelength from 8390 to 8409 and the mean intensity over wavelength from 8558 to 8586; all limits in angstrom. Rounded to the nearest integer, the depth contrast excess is 16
